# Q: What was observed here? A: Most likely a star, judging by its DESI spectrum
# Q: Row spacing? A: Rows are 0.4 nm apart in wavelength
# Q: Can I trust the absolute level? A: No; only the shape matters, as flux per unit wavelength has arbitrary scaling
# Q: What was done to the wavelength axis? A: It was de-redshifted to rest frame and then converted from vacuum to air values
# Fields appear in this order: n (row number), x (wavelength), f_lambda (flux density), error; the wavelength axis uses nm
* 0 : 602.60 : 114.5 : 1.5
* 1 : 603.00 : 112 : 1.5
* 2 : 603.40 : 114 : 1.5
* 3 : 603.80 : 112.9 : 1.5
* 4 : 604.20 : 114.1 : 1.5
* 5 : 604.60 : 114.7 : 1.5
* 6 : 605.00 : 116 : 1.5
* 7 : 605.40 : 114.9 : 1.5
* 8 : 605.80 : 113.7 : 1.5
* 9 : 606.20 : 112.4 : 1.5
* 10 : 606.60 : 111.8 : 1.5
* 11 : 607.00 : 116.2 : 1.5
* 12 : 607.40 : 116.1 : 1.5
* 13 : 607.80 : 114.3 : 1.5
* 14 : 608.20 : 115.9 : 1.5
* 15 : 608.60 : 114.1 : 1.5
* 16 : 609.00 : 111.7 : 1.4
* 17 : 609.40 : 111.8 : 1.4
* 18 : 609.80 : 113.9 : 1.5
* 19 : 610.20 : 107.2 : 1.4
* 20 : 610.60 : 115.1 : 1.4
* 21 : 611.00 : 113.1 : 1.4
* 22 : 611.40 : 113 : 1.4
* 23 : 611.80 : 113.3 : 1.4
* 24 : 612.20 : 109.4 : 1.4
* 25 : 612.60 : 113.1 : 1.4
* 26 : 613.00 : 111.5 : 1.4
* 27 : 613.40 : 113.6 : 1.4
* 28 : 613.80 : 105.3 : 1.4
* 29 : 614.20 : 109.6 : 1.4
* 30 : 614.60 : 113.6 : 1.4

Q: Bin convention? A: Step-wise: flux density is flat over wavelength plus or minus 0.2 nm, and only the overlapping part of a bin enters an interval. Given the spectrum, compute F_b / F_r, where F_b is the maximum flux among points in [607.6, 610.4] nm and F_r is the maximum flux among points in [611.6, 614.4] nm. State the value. 1.02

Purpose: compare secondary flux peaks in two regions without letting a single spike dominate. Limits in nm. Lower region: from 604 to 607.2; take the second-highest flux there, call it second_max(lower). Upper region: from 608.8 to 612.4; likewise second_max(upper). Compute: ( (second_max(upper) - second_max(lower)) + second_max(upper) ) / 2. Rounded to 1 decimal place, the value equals 55.9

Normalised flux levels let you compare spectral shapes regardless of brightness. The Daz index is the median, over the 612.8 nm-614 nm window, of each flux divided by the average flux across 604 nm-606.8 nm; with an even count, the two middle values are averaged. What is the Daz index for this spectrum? 0.98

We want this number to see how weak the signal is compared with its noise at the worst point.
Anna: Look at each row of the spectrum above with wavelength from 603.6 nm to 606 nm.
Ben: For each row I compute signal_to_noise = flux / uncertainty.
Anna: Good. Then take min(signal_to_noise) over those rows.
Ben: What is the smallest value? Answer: 75.3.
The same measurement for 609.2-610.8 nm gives 75.9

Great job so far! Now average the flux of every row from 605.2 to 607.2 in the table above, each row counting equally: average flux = 114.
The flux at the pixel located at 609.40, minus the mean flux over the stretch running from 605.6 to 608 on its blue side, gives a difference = -2.3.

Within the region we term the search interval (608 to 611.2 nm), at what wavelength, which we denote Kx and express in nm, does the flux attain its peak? 608.20 nm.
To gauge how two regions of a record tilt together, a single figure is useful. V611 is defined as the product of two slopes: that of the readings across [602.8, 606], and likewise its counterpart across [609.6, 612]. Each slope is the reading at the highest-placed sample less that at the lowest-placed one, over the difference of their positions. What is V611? -0.2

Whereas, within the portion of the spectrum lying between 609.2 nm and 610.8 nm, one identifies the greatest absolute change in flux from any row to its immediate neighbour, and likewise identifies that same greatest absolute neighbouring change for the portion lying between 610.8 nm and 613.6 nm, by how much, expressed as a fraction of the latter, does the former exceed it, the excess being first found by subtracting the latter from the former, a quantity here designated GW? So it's 1.03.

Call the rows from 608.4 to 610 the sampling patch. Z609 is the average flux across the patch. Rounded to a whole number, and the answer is 113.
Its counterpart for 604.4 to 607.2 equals 114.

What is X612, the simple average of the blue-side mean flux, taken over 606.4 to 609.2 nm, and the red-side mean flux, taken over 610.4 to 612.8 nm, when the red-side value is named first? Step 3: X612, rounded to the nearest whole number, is 114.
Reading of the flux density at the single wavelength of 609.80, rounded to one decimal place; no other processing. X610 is 113.9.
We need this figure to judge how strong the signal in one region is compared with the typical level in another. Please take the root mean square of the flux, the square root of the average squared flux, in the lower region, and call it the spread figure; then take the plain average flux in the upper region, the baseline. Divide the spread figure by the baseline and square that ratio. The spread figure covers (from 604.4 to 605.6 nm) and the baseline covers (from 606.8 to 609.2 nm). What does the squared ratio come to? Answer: 1.01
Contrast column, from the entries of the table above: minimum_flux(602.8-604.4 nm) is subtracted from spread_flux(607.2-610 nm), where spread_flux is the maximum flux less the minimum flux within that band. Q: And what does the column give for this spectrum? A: -108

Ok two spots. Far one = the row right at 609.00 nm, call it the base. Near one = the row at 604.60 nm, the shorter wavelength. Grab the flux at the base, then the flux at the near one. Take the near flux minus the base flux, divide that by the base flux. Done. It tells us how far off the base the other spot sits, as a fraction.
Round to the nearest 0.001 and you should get 0.027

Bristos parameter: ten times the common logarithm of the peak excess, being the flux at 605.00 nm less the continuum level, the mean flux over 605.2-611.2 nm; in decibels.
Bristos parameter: 4.0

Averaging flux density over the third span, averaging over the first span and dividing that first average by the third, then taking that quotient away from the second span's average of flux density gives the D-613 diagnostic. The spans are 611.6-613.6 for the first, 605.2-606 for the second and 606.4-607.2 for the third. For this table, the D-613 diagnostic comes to 113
